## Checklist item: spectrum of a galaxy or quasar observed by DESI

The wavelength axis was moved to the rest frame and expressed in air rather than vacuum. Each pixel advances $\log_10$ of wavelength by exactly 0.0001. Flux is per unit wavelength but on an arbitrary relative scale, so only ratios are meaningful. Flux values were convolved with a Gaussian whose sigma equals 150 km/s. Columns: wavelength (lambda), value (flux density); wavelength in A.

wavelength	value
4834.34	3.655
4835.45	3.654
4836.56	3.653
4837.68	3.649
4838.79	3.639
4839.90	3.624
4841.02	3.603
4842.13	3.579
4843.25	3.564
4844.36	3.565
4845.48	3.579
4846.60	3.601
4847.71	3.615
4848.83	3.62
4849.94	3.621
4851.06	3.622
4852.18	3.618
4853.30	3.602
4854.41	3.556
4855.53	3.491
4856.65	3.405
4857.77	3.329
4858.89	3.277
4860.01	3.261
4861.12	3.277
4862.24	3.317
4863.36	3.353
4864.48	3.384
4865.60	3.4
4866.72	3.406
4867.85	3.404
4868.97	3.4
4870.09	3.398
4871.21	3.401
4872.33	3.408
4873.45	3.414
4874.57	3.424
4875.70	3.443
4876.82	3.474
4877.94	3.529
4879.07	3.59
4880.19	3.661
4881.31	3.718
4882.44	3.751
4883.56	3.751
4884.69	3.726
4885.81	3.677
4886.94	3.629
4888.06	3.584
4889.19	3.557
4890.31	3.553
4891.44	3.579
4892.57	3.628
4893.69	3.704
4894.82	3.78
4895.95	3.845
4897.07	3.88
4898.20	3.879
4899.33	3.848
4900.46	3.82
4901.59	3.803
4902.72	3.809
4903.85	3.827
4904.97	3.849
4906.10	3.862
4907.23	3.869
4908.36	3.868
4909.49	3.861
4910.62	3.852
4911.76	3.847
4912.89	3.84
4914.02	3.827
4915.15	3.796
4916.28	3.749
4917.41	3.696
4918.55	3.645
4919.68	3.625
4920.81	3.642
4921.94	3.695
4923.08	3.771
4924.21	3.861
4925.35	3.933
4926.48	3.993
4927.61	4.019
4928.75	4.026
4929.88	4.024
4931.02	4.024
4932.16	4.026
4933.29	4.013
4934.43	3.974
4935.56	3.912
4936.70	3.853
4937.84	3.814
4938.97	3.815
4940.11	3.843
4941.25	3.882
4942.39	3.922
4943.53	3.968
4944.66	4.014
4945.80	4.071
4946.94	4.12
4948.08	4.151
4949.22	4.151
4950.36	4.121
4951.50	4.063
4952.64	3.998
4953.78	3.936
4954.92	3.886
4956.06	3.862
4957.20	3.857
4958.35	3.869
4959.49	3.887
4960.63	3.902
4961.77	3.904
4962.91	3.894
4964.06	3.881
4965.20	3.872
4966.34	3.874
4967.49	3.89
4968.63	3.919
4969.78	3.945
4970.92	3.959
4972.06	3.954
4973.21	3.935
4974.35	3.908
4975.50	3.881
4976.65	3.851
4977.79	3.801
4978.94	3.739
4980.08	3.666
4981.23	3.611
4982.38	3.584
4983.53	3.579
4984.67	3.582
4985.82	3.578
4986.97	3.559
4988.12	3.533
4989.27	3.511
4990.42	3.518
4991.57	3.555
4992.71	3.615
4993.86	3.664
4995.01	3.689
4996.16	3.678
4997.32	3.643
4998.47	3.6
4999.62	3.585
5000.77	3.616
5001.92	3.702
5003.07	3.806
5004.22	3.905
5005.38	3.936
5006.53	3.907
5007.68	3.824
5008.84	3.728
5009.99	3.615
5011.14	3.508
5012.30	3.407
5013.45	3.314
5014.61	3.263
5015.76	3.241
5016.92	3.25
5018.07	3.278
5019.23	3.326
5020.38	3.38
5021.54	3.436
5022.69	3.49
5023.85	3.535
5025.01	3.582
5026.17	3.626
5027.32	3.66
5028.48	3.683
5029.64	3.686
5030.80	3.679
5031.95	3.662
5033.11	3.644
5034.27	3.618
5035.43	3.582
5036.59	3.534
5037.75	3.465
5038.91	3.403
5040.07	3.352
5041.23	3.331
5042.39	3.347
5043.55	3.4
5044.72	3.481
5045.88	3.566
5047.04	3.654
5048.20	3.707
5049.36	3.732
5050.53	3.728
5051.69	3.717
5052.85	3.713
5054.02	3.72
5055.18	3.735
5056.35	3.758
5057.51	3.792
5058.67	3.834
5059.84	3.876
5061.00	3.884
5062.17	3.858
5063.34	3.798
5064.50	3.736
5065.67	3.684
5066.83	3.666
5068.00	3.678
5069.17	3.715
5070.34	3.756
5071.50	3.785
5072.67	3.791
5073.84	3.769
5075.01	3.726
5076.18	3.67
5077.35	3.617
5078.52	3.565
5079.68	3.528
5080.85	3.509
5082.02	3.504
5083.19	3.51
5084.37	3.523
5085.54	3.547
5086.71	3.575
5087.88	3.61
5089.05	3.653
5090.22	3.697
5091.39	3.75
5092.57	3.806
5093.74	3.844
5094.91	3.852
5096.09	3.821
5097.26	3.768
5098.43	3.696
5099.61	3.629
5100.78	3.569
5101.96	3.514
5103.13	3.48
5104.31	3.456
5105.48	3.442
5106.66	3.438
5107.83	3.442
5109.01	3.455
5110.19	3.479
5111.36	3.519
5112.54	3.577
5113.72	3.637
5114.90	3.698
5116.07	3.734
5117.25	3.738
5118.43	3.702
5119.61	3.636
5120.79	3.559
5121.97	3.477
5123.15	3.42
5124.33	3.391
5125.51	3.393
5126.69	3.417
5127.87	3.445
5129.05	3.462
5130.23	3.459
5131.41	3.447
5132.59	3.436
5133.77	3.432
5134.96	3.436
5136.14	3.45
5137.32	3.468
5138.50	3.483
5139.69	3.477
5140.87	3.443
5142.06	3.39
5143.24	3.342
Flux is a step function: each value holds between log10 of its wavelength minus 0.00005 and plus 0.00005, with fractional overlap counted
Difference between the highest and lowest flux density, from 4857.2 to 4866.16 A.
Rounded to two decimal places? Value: 0.14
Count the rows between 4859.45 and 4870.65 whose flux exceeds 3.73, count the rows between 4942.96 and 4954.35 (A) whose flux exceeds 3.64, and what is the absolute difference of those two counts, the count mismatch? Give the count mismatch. 10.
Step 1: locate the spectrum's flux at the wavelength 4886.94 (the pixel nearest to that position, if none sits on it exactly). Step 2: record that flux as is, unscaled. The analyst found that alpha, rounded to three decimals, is 3.629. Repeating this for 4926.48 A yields 3.993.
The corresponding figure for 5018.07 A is 3.278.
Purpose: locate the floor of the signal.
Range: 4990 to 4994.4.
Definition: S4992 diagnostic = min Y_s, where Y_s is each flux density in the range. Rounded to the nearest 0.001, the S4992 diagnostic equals 3.518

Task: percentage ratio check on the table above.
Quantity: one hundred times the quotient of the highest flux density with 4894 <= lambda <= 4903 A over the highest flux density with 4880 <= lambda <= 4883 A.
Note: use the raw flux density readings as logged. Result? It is 103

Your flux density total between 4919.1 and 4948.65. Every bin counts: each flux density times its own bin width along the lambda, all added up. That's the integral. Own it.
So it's 115.9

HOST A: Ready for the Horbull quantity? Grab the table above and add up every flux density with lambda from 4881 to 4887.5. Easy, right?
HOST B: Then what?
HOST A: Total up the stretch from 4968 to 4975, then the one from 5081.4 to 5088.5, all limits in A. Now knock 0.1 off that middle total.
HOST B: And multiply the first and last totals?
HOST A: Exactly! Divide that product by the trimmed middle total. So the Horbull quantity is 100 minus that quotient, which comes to 79.9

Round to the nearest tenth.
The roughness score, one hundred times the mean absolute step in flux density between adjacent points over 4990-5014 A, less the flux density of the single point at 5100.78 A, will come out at 2.7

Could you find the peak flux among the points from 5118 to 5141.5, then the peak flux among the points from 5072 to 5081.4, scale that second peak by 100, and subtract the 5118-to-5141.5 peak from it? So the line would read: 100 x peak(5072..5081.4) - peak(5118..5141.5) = 375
